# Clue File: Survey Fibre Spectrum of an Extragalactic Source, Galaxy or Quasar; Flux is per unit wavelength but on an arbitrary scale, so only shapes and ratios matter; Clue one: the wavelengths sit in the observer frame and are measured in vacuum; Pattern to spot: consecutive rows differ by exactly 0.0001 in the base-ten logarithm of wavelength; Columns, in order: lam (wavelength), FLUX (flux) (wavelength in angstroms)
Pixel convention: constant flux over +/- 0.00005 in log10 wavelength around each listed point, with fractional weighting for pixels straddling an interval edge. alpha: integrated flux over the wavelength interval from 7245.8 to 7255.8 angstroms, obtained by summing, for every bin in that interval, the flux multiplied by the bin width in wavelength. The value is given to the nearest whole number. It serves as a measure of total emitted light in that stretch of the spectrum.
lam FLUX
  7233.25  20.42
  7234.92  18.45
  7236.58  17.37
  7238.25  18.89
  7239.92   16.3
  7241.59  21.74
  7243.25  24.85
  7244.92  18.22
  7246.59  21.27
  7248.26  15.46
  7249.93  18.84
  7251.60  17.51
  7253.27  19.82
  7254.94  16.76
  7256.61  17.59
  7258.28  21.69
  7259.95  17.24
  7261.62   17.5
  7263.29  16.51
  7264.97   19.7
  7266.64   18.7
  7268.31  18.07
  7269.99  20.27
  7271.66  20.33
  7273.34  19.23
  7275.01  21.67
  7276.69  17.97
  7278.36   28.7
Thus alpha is 183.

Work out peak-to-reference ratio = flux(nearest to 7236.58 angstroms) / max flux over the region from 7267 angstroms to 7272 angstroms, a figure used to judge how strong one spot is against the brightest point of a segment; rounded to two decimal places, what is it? 0.85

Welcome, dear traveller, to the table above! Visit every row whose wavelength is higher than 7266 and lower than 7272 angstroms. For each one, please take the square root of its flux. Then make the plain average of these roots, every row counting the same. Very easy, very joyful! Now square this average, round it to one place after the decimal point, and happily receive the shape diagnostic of 19.3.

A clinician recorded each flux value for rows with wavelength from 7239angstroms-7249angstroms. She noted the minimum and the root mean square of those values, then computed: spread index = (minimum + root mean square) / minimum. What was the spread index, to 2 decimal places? 2.29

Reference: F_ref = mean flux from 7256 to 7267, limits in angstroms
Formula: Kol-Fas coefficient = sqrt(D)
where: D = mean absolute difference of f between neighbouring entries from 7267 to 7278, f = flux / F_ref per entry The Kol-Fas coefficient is 0.321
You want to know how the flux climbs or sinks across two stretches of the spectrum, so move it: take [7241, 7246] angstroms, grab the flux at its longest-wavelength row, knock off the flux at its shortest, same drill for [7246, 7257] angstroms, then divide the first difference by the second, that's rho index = 1.0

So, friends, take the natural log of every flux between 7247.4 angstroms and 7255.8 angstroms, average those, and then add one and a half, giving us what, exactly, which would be 4.37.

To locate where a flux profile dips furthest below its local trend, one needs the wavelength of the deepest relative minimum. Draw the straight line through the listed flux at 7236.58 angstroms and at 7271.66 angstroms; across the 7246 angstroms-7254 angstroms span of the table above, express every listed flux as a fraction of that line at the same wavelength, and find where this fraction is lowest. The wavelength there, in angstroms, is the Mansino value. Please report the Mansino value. 7248.26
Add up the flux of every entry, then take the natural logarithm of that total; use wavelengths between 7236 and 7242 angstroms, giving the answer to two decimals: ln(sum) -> 4.31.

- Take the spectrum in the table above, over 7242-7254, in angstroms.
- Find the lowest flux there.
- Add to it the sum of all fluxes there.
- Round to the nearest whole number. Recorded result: 151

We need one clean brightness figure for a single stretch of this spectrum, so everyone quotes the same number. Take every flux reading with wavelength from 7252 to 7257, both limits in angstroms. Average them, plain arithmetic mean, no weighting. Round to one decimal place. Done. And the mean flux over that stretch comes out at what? 18.1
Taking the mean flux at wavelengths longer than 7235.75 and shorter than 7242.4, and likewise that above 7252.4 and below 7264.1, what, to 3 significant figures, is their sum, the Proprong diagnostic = 36.7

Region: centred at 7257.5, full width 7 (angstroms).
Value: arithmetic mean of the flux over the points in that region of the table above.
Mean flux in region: 18.3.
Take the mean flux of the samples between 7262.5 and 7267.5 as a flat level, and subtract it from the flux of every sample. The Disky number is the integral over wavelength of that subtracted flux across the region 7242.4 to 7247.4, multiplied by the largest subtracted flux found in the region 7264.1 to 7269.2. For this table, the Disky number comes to 22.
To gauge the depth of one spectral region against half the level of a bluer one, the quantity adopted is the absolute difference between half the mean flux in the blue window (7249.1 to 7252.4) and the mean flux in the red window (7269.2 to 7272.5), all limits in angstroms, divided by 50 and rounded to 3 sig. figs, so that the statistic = 0.224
